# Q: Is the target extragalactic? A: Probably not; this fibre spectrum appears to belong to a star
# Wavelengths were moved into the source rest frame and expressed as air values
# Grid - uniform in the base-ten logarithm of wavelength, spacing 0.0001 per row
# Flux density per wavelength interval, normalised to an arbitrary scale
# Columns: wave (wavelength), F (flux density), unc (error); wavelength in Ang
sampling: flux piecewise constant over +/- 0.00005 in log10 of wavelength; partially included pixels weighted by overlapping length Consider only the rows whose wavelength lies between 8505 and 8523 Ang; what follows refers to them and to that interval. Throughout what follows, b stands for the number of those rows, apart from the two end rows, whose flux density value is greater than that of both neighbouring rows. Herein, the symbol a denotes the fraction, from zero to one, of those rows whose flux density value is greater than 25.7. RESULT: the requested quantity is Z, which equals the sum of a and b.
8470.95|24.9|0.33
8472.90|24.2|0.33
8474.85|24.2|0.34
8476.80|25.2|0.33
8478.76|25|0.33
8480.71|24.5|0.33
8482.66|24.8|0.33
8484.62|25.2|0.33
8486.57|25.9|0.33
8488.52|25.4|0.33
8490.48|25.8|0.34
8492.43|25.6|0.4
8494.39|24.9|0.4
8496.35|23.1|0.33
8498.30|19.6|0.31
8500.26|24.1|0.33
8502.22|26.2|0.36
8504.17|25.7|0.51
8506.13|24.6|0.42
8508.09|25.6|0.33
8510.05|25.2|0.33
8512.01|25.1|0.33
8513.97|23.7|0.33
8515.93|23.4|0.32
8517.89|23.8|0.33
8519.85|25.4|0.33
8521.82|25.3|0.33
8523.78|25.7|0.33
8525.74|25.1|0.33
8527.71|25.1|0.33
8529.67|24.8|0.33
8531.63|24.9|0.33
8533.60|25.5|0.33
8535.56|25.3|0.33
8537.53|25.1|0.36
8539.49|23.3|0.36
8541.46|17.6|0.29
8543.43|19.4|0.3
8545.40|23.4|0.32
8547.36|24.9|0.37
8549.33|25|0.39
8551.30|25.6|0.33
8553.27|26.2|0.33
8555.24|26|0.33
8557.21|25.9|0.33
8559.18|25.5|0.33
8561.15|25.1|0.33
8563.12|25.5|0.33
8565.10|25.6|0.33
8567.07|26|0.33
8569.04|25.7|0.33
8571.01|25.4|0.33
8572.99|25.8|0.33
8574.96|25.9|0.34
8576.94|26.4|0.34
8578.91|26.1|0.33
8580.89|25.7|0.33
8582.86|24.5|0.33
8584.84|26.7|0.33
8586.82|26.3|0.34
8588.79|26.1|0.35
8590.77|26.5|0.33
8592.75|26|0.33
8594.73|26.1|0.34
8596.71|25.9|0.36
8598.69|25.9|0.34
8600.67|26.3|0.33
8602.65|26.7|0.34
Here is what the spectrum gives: 2.0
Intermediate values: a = 0.00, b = 2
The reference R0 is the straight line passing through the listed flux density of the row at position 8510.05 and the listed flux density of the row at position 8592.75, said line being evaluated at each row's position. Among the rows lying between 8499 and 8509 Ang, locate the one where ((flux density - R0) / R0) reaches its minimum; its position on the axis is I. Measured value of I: 8500.26 Ang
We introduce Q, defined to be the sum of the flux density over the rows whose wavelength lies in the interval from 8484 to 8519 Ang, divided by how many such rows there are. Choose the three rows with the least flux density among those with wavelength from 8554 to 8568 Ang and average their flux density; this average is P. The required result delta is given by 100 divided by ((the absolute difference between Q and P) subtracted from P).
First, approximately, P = 25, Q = 24.6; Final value 4.1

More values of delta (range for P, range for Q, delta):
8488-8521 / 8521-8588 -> 5.2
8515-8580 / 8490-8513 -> 6.4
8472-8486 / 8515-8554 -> 4.1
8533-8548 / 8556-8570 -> 6.9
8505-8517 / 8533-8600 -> 4.4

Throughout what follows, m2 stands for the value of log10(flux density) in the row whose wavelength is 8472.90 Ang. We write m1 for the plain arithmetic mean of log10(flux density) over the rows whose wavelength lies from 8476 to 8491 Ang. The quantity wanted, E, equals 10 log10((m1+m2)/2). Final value 1.44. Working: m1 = 1.40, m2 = 1.38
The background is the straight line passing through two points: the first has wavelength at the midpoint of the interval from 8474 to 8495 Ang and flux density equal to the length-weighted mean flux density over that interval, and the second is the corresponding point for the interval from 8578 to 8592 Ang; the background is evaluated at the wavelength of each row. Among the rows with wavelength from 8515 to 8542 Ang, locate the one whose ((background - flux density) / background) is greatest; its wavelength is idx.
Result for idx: 8541.46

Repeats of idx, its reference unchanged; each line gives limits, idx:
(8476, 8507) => 8498.30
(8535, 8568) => 8541.46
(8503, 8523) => 8515.93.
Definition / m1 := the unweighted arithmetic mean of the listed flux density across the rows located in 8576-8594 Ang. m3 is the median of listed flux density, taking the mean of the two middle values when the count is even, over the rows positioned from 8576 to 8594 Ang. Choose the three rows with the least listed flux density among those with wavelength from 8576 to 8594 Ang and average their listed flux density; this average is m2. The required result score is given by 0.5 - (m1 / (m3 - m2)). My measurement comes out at -37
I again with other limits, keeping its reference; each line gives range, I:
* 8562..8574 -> 8571.01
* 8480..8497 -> 8496.35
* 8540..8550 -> 8541.46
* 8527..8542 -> 8541.46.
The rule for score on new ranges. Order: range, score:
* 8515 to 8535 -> -22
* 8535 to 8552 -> -4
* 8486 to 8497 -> -24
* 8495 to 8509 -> -10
